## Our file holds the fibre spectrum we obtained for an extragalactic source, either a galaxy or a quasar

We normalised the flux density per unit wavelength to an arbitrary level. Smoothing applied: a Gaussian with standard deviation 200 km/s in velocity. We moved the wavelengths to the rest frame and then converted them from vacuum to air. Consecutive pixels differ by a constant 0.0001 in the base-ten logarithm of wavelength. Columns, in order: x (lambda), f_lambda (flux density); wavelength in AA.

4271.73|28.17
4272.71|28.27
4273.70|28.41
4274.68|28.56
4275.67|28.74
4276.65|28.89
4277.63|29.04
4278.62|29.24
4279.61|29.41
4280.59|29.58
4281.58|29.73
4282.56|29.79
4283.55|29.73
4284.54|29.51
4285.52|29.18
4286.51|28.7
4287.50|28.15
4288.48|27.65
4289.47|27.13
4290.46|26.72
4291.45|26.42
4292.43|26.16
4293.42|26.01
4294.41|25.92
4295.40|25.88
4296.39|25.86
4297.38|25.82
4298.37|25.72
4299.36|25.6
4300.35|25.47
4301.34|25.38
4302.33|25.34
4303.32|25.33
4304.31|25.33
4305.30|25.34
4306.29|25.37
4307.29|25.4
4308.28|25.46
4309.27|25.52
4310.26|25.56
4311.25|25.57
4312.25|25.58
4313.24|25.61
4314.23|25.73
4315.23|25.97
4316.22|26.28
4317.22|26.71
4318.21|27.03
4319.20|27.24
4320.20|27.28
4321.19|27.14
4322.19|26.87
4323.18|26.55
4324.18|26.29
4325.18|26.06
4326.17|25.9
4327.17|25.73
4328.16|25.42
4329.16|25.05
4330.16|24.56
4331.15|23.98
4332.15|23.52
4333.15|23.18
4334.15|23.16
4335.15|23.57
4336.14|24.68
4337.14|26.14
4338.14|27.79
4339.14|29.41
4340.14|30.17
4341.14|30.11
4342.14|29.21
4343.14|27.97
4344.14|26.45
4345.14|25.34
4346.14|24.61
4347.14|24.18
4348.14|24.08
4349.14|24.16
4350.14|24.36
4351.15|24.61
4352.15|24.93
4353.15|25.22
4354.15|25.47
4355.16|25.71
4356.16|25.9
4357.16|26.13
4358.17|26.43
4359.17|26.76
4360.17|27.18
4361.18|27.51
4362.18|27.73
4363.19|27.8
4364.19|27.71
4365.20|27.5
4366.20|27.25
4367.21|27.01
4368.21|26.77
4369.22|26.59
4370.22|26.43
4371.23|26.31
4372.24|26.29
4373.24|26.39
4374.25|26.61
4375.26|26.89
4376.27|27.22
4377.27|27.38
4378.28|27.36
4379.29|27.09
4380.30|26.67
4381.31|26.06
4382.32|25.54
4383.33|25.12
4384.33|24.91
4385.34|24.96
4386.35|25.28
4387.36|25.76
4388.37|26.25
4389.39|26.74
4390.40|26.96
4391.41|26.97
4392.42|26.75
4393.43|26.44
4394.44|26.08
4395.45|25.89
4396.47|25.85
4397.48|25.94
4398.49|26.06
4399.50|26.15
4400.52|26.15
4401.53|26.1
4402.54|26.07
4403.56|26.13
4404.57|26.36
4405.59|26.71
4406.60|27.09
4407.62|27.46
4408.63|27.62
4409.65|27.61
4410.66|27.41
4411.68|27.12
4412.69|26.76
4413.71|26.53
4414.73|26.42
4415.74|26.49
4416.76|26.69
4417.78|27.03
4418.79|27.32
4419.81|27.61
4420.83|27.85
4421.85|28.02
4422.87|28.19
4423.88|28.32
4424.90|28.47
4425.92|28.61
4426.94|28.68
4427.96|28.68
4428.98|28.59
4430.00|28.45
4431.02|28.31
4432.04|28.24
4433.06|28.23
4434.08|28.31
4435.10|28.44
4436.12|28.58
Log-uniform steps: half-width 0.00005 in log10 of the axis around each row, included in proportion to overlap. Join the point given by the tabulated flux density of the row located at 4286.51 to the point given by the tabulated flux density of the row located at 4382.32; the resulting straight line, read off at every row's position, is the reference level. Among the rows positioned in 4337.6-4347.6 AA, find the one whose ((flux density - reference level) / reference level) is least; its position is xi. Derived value 4347.14 AA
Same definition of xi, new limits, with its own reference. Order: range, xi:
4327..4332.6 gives 4332.15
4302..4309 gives 4302.33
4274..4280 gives 4274.68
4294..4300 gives 4299.36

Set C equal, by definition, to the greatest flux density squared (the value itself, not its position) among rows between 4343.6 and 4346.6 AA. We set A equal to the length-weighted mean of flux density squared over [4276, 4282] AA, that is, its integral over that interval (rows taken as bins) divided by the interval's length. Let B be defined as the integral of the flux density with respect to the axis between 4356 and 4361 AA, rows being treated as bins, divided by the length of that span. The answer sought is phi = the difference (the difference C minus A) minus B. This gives -185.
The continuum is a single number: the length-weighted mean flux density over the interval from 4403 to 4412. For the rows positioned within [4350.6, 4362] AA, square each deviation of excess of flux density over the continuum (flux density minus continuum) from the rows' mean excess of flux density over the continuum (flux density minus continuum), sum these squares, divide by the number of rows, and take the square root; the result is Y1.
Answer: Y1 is 0.88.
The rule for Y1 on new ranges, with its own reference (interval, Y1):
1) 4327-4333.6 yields 0.90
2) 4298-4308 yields 0.13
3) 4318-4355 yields 1.85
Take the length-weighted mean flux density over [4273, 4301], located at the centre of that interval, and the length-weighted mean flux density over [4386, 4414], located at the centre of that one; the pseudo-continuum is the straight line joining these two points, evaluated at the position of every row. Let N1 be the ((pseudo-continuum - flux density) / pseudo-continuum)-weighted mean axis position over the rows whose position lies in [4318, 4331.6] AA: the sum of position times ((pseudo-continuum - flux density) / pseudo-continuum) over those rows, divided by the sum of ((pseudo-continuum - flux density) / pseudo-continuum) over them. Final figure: 4327.7 AA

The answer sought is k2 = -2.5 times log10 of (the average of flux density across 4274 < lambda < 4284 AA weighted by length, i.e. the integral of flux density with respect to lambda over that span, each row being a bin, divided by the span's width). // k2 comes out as -3.67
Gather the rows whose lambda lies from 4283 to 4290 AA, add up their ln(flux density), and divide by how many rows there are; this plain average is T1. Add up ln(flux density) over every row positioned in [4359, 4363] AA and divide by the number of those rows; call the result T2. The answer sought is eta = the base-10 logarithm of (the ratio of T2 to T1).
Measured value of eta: -0.0059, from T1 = 3.35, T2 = 3.31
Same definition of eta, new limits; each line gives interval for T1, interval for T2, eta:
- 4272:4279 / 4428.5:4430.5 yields -0.0010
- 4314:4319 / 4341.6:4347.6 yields -0.0005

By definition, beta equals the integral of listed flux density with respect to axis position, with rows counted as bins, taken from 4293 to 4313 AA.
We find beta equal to 511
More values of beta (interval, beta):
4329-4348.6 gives 507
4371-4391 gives 526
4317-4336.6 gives 500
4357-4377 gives 539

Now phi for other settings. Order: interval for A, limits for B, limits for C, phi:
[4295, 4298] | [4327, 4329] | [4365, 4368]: 63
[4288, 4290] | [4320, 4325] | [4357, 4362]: -18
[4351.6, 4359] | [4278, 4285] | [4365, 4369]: 64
